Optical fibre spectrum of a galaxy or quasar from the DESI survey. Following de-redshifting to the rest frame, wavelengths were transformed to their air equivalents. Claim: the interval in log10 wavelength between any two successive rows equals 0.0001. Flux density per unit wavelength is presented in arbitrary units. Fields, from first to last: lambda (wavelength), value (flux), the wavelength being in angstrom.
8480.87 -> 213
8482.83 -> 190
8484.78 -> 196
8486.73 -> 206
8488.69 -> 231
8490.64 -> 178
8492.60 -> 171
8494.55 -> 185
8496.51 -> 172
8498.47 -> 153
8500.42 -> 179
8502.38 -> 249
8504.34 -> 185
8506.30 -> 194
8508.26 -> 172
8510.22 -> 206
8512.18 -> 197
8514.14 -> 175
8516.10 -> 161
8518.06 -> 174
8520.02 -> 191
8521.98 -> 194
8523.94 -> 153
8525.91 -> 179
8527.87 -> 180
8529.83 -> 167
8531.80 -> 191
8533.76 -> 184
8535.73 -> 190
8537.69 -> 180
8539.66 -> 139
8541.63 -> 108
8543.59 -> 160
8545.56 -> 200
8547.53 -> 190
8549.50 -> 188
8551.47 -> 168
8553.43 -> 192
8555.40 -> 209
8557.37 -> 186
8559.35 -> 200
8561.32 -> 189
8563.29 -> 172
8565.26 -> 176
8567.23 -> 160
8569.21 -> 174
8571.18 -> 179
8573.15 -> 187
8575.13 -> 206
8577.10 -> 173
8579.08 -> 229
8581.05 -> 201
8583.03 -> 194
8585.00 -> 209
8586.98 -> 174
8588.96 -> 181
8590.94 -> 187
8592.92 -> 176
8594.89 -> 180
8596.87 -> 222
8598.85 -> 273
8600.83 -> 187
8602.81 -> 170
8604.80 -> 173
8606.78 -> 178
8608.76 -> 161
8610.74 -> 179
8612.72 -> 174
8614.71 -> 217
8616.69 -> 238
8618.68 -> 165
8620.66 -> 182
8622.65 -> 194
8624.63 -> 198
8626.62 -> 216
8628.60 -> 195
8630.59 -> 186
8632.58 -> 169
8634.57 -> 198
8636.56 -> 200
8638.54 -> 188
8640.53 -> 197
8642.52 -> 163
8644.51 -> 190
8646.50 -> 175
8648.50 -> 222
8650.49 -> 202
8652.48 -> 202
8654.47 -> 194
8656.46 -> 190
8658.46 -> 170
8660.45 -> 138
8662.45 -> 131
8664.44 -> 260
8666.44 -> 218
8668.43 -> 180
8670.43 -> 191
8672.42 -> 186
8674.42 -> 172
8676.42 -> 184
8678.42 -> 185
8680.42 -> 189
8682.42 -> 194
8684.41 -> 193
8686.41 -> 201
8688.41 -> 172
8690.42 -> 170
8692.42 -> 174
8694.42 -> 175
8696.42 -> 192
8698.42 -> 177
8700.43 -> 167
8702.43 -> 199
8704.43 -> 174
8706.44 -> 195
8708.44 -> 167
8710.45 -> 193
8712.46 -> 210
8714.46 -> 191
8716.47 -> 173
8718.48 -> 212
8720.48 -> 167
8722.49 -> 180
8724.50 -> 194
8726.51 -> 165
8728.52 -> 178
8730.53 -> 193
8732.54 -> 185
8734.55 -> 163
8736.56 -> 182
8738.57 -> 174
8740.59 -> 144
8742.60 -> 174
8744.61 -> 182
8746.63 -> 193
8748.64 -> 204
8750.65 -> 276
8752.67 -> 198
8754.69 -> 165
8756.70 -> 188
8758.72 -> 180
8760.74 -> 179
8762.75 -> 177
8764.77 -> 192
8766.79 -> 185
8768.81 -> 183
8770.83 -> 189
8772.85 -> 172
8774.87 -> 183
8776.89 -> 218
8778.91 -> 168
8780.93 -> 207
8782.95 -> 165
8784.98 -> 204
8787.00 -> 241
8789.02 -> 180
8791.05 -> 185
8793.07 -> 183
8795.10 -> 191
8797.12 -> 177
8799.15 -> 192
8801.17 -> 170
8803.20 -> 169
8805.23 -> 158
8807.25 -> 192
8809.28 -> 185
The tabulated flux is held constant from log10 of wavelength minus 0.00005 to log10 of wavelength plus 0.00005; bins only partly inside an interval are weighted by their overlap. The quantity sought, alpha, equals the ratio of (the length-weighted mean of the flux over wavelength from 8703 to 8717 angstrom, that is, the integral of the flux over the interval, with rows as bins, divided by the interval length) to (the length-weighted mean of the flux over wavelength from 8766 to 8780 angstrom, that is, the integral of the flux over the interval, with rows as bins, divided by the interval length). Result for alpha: 1.01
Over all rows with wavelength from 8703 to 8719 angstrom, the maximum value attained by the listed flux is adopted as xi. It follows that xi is 212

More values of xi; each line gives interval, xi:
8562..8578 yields 206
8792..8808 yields 192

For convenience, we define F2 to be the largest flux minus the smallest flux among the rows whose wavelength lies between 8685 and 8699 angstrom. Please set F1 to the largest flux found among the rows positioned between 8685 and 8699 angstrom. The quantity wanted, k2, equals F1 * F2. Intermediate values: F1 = 201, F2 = 31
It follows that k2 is 6231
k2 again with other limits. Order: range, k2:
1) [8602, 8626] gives 18326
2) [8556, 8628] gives 30849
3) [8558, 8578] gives 9476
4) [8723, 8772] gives 36432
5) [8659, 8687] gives 33540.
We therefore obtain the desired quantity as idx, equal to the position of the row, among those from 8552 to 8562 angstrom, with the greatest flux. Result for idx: 8555.40 angstrom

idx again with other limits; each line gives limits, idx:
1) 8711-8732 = 8718.48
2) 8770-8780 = 8776.89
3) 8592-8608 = 8598.85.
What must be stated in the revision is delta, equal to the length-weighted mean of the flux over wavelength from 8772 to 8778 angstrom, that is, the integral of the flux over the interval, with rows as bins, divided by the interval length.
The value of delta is 191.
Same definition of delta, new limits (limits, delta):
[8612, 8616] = 200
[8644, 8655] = 198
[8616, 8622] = 193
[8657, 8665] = 171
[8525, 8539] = 181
